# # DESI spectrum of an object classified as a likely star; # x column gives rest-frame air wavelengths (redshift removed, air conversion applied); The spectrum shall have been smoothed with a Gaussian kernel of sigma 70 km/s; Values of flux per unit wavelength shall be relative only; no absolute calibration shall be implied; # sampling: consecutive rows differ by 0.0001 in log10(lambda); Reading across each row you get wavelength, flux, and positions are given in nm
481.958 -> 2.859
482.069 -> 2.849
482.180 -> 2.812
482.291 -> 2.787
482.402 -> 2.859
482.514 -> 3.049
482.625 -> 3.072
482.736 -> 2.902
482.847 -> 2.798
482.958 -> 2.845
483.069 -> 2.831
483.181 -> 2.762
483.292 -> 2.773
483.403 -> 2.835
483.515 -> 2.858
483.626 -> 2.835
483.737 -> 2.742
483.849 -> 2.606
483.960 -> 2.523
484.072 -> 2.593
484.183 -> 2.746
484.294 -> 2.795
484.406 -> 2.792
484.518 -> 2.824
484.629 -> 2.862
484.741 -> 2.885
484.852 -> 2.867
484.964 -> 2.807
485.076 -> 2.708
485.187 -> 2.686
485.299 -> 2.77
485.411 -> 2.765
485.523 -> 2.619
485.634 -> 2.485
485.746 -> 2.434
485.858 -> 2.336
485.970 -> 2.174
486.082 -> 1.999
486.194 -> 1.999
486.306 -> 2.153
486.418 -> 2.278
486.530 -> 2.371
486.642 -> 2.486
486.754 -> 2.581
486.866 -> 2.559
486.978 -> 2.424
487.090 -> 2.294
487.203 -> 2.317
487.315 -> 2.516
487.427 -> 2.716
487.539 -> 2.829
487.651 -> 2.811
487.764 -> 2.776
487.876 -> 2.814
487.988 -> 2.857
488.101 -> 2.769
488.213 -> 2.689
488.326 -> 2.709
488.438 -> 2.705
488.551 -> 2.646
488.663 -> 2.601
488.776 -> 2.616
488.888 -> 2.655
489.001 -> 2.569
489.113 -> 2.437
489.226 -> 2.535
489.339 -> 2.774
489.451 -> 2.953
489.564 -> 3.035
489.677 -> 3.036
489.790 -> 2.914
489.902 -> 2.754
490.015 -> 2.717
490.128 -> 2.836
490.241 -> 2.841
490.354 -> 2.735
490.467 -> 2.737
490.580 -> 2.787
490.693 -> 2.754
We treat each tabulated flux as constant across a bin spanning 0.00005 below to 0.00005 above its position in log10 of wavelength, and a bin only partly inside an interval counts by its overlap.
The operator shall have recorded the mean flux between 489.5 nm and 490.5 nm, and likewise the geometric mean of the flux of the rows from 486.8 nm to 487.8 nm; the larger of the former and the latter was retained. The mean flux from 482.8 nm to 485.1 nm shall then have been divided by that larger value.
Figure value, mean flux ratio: 0.98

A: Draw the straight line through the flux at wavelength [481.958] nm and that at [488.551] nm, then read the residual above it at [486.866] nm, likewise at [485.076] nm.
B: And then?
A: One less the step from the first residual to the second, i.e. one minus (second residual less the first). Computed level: 0.91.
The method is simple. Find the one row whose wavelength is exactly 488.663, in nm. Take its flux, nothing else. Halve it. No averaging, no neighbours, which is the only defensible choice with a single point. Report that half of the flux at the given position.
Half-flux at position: 1.30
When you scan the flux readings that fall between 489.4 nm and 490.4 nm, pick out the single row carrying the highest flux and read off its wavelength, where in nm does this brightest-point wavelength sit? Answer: 489.677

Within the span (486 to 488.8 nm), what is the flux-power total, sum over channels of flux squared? 163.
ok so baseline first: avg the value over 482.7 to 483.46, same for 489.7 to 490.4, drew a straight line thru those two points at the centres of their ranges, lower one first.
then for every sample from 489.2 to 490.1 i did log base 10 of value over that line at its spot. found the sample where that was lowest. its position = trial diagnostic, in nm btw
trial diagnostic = 489.226 nm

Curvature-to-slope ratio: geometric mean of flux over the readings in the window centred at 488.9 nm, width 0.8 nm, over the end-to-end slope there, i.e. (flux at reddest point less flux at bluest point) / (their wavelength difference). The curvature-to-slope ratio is -16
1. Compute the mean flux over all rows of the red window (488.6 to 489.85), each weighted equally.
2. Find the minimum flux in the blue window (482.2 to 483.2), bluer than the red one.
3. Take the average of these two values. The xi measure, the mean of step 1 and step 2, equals 2.75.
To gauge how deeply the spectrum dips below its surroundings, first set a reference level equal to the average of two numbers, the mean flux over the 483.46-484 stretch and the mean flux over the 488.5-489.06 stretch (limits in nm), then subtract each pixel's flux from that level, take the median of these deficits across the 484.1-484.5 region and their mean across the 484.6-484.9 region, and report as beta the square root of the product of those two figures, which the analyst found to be 0.16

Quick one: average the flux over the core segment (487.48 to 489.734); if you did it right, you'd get 2.74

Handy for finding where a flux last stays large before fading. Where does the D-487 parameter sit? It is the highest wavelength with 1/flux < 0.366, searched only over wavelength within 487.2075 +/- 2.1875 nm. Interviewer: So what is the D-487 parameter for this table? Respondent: 489.339 nm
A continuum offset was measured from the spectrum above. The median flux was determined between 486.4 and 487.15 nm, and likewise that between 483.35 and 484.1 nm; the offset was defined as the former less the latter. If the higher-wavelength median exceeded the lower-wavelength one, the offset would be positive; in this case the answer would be -0.3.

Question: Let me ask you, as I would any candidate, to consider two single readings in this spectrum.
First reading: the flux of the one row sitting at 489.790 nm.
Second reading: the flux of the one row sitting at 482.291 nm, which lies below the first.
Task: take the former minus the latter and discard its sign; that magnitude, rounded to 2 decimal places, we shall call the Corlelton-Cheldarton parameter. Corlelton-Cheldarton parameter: 0.13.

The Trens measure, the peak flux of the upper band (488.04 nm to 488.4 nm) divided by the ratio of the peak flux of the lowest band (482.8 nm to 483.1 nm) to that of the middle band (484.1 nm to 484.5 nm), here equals 2.7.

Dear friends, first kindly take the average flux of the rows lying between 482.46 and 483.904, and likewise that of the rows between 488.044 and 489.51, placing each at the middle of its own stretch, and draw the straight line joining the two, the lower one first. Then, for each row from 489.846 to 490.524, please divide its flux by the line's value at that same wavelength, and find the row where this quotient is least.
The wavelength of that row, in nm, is 490.015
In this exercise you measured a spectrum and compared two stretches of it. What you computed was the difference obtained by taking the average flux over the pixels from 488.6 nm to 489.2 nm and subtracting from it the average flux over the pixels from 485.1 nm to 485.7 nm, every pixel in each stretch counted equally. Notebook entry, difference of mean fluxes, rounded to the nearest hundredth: -0.09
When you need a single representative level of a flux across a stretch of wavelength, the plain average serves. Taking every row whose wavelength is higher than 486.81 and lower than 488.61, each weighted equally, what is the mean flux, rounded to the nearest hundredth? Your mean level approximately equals 2.65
